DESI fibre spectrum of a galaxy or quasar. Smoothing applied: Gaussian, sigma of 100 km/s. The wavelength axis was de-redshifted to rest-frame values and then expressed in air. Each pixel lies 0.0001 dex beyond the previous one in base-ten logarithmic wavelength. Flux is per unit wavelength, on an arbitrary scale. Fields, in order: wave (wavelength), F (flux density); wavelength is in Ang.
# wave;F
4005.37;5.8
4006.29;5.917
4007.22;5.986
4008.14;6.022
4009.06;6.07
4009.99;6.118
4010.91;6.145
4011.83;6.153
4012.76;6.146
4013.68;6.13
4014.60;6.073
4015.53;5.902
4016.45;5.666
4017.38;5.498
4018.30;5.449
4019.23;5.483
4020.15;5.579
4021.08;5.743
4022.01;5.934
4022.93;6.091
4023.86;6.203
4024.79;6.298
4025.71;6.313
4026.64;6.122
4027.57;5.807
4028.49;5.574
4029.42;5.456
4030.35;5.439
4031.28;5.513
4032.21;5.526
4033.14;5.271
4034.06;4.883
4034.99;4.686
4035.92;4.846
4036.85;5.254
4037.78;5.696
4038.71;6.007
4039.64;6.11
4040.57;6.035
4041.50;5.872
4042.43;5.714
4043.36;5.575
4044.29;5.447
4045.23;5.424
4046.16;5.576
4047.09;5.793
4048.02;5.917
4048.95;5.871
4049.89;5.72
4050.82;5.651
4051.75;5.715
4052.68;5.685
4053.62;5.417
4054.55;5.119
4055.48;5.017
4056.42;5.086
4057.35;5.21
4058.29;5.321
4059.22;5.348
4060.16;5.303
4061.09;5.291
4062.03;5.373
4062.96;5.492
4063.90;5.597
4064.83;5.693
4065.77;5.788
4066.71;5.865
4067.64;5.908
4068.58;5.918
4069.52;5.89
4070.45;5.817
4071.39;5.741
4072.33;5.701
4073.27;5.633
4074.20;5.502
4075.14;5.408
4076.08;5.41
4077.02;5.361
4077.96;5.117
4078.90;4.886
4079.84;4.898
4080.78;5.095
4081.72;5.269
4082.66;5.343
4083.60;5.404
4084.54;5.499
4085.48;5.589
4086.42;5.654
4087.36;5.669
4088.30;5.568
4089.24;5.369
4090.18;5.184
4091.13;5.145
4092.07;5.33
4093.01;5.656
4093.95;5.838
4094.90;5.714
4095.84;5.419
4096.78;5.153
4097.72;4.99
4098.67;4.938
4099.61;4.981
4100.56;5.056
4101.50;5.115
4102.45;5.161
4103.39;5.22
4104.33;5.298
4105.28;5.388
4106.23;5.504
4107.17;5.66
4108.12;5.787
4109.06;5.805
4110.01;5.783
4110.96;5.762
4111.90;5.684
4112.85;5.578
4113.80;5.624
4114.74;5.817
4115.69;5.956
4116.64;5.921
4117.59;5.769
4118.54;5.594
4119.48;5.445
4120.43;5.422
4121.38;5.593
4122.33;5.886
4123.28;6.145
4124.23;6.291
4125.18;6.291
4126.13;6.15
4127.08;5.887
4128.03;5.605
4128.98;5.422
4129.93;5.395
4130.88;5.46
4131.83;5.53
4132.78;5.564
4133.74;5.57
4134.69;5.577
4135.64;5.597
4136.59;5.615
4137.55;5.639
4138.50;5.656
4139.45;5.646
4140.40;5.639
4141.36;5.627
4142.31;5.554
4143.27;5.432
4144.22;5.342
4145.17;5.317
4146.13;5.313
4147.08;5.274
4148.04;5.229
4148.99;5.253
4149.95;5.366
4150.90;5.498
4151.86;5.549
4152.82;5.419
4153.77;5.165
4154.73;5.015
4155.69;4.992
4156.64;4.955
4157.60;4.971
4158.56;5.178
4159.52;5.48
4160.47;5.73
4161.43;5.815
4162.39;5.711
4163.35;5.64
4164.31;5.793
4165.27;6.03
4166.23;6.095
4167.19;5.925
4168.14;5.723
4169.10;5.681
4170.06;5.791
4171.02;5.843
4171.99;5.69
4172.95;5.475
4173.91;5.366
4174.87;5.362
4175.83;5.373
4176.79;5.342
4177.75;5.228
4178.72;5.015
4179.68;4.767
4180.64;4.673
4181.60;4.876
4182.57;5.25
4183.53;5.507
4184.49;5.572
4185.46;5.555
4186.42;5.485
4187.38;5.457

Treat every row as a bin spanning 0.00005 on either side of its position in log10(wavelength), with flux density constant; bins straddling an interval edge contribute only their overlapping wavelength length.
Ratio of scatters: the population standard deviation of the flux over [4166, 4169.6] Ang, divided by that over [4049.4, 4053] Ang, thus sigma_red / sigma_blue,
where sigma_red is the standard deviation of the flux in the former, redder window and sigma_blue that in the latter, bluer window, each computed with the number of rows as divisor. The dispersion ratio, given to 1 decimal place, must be 6.0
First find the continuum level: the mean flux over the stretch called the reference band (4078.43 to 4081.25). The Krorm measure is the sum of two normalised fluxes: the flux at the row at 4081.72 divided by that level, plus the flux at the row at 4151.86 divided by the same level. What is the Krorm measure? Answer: 2.18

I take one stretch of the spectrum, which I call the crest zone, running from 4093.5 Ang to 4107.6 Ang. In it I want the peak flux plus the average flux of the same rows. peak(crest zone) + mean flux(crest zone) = 11.1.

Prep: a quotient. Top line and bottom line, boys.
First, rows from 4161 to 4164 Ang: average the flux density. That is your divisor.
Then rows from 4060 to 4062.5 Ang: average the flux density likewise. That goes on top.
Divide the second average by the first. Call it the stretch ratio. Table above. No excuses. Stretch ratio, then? 0.93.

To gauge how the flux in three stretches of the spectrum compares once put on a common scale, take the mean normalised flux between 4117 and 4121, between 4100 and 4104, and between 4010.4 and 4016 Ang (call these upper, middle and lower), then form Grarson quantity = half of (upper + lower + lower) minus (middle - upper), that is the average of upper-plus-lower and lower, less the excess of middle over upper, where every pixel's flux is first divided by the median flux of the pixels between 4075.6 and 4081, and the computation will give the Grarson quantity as 1.82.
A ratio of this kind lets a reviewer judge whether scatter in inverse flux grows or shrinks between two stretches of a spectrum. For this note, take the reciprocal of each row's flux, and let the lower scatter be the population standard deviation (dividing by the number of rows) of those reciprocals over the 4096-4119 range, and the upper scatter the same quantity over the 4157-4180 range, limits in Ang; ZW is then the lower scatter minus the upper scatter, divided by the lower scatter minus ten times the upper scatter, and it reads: 0.00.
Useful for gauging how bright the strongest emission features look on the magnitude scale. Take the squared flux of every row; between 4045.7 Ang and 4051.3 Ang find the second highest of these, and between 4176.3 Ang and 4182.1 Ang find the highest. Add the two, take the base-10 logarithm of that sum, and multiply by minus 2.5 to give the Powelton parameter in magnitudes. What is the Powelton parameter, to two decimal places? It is -4.50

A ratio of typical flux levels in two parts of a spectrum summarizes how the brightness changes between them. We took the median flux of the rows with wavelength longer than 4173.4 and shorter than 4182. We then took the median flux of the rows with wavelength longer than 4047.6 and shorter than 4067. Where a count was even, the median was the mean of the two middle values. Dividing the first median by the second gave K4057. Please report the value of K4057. 0.95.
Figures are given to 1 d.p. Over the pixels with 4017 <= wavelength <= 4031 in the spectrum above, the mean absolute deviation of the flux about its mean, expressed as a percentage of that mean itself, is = 5.0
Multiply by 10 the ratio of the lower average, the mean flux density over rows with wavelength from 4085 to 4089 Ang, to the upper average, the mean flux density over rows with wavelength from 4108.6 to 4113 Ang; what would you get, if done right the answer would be 9.8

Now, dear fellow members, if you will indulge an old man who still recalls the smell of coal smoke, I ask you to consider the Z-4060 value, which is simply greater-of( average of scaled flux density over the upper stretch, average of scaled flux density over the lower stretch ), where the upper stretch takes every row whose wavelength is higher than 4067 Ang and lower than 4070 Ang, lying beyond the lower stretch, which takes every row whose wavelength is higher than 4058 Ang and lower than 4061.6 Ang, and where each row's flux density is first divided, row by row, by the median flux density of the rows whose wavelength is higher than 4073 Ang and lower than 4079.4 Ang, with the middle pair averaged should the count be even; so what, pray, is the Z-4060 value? 1.09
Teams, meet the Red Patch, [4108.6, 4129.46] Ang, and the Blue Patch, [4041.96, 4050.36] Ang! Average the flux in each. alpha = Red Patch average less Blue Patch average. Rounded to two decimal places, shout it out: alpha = 0.12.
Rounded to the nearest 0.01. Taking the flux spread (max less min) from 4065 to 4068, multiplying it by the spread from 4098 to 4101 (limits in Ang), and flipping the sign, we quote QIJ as -0.01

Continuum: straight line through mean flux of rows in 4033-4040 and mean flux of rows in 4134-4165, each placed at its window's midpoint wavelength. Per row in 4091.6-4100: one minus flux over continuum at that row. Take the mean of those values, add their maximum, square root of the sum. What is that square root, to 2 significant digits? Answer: 0.31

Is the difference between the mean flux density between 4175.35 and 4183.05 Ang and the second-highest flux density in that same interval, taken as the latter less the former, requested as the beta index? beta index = 0.28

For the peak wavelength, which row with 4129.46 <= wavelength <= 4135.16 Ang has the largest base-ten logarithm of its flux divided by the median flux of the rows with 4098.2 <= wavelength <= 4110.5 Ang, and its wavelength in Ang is 4134.69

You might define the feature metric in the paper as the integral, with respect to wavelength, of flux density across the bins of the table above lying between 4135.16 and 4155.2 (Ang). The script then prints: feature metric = 109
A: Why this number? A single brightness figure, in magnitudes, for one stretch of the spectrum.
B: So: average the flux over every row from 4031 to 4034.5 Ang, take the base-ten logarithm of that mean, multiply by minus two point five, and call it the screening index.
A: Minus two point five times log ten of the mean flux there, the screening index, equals -1.81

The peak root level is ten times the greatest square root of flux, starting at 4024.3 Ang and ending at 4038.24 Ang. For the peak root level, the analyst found 25.1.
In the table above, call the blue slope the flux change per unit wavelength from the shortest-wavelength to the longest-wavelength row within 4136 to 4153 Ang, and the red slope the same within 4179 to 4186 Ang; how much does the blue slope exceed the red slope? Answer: -0.15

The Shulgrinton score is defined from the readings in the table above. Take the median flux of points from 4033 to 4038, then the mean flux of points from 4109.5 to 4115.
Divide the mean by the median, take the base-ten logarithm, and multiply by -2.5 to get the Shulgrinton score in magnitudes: -0.13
